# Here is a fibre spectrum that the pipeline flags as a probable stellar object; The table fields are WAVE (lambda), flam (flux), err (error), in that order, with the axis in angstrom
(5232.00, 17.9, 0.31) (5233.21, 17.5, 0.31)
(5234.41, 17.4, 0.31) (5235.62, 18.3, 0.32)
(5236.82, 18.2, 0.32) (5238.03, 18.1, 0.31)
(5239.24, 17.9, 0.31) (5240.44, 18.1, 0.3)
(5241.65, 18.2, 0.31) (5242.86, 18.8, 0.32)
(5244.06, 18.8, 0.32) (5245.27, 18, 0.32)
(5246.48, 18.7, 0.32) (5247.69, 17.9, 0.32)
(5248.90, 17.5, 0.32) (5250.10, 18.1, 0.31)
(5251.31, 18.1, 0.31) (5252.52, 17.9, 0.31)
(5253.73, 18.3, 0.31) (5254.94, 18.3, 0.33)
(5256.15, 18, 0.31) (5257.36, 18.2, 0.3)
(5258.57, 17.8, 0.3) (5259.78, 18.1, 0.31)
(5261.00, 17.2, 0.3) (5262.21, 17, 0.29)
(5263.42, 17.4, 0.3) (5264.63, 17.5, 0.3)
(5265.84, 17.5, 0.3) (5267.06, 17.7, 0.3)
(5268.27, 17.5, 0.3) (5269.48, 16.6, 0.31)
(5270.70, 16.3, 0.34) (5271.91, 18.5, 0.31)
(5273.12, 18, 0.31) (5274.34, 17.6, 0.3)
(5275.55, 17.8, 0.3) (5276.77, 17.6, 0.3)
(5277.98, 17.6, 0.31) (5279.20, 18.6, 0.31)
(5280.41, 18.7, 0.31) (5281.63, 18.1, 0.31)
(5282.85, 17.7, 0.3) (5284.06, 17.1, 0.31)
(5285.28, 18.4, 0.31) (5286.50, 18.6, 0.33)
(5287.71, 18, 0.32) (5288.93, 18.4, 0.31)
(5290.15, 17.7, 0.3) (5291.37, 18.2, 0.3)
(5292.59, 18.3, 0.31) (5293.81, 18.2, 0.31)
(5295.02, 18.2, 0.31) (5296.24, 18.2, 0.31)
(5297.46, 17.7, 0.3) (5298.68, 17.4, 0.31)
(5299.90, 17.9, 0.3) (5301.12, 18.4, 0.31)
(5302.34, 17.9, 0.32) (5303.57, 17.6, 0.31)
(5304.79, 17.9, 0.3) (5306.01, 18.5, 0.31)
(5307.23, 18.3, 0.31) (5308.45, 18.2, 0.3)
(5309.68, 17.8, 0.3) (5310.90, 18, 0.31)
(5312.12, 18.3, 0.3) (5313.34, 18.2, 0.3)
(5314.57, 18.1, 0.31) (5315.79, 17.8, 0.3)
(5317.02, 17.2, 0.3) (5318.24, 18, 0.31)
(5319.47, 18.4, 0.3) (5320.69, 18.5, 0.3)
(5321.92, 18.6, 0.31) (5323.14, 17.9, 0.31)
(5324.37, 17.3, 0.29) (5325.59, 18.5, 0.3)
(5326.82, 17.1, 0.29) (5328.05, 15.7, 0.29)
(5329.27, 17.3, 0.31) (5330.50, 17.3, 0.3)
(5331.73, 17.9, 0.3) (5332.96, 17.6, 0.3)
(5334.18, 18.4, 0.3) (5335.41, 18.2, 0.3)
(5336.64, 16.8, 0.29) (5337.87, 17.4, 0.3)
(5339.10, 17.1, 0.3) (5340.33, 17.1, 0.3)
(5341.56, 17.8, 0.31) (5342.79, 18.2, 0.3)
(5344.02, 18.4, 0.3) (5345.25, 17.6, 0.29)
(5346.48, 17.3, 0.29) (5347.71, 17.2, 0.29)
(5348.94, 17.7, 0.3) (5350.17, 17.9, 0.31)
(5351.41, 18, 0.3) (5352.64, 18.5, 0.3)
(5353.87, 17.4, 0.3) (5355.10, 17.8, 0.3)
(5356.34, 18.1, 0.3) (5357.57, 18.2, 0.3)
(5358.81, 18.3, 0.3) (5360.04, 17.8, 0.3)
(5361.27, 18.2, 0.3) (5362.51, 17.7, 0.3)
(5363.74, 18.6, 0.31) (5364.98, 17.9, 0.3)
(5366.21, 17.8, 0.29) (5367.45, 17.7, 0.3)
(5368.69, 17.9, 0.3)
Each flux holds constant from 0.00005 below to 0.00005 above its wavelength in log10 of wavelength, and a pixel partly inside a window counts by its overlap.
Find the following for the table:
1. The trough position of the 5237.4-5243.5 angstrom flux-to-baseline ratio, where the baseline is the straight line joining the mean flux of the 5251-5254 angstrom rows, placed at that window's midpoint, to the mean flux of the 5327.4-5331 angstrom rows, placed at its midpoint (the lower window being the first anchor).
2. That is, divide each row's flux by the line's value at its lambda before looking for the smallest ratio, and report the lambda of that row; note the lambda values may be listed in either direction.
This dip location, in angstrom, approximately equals 5239.24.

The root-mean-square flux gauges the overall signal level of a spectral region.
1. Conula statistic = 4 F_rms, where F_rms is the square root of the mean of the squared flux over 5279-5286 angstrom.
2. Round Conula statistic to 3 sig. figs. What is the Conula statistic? 72.4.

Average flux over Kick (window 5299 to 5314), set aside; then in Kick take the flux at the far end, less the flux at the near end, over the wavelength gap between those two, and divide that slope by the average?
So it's 0.001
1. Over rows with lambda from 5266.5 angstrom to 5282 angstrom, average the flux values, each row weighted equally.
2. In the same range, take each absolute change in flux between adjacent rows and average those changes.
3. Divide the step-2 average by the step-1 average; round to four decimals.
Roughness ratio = 0.0310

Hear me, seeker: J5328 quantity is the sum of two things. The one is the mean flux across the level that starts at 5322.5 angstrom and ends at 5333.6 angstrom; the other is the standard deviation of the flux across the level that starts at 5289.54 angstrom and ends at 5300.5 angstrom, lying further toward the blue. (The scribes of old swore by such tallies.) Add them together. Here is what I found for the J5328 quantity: 17.7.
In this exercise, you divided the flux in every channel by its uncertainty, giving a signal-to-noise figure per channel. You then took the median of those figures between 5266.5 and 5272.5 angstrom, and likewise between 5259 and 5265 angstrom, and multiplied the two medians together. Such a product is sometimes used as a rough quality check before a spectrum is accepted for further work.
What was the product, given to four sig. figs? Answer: 3403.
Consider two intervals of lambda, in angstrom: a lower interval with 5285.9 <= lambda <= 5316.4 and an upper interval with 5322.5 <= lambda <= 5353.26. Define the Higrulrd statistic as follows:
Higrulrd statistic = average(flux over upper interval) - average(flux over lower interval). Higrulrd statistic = -0.46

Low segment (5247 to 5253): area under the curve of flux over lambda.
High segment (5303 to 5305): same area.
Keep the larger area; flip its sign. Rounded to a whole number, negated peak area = -108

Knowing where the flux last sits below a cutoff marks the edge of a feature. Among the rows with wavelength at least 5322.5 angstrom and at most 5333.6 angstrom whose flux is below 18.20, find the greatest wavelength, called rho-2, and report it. 5332.96 angstrom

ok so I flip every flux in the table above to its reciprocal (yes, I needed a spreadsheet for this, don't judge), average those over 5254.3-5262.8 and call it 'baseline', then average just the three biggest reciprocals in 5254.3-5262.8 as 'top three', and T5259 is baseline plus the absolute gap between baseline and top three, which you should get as 0.0577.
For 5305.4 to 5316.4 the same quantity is 0.0560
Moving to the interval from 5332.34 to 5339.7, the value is 0.0585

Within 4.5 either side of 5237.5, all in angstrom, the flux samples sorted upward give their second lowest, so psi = 17.5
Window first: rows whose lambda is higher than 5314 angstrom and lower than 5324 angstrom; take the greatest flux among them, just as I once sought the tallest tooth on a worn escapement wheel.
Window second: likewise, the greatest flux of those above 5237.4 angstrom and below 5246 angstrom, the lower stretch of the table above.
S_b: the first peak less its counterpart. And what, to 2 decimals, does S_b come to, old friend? -0.20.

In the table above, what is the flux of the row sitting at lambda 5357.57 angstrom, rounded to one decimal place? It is 18.2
